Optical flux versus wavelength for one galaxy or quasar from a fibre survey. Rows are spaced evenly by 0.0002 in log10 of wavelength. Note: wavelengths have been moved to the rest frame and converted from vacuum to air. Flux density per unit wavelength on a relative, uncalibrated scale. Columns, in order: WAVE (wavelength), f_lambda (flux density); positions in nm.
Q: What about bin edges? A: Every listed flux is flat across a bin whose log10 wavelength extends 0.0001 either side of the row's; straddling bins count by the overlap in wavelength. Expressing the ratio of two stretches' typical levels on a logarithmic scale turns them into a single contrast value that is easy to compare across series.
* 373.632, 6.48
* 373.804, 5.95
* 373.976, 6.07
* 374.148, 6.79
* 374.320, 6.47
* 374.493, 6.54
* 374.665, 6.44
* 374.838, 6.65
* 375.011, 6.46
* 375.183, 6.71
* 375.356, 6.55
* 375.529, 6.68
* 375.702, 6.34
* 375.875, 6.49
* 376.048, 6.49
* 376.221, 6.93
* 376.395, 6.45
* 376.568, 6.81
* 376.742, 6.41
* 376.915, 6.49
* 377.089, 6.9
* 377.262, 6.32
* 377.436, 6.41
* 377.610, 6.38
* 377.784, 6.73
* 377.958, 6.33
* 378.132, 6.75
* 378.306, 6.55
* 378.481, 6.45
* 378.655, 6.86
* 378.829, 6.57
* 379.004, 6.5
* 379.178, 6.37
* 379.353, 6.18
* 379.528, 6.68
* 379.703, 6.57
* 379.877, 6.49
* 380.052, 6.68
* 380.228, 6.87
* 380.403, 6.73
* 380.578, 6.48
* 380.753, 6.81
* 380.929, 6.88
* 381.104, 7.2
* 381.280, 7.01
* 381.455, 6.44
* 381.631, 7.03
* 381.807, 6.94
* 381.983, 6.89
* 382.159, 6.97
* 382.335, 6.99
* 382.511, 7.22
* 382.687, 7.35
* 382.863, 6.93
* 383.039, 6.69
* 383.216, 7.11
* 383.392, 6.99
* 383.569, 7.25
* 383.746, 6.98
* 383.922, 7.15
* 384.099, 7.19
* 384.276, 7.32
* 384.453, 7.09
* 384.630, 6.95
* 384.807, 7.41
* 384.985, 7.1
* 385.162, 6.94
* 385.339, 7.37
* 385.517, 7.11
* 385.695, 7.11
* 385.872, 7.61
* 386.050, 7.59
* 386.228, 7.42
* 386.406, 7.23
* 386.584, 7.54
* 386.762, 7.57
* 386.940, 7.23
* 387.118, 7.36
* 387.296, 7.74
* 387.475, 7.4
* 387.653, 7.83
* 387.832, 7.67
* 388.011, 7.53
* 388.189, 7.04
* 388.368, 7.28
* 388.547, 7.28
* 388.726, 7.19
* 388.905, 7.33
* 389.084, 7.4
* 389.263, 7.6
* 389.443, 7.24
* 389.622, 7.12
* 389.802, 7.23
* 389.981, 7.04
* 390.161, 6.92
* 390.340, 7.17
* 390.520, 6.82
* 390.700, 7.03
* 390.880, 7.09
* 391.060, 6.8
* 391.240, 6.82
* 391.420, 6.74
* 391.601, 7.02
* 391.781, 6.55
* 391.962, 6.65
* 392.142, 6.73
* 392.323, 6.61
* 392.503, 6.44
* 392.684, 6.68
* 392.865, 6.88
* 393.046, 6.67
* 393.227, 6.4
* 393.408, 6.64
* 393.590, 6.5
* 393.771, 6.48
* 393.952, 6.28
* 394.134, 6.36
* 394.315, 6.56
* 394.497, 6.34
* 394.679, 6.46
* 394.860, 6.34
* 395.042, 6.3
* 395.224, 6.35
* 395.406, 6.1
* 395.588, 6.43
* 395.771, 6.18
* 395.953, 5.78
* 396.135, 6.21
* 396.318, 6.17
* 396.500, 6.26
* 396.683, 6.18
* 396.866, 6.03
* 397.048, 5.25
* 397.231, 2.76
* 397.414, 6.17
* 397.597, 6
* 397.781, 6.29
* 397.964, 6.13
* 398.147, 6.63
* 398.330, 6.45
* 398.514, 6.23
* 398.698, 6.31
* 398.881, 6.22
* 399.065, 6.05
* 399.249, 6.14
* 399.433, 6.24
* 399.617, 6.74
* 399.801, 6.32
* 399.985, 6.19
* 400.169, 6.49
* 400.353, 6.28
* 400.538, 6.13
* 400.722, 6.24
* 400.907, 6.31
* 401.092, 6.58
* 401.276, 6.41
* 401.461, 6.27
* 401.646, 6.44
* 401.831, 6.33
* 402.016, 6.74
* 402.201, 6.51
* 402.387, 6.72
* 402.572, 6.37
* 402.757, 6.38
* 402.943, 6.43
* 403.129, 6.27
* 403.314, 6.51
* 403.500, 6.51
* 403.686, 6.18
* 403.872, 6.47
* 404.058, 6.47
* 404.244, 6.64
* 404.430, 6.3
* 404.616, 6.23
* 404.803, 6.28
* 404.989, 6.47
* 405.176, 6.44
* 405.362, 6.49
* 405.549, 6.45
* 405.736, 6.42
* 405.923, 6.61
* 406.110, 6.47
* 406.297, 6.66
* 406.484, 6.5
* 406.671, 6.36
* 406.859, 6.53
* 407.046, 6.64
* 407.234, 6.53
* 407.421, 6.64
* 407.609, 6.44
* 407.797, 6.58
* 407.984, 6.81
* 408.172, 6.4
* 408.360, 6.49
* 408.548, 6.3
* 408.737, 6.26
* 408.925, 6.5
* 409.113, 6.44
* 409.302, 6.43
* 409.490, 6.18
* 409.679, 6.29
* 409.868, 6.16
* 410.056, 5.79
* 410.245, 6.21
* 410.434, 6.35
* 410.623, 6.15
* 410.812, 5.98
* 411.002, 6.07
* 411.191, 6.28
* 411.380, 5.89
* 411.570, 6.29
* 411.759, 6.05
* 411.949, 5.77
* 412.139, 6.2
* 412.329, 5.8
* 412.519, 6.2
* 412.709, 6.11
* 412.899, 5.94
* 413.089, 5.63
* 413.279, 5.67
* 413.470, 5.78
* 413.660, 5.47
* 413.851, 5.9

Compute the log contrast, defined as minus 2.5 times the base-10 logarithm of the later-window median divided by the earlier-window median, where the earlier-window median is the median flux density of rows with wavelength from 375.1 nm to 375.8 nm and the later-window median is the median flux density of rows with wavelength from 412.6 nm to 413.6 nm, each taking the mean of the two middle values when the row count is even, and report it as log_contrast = 0.15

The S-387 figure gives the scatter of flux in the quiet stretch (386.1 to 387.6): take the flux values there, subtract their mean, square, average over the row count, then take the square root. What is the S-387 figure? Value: 0.163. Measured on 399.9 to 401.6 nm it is 0.137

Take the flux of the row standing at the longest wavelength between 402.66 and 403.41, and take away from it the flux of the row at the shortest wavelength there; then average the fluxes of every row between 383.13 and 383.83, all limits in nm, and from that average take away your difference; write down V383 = 7.0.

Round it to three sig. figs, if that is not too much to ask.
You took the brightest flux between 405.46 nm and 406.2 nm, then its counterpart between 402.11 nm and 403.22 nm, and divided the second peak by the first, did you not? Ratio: 1.02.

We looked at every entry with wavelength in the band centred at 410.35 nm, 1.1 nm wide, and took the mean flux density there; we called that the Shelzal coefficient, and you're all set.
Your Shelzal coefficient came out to 6.11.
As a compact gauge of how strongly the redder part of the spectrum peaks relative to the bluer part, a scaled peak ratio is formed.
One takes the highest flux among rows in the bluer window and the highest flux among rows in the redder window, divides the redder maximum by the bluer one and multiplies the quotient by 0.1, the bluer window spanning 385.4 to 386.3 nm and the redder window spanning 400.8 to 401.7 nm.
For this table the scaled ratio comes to 0.086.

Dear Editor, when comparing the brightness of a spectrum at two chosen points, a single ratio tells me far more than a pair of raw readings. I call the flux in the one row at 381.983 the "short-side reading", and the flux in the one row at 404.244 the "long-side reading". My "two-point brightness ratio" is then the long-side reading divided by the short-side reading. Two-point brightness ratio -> 0.96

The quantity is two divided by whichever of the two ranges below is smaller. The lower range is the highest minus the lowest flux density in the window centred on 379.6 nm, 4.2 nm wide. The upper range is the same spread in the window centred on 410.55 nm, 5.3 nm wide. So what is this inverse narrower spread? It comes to 2.0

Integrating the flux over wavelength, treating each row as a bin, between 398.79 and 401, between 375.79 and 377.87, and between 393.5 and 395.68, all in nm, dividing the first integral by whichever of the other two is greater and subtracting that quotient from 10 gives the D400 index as 9.002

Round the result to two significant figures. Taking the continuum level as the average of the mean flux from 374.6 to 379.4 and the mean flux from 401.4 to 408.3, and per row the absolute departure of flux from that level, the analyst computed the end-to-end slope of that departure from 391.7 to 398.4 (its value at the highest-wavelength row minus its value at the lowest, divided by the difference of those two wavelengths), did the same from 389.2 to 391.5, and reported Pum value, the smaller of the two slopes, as -0.40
